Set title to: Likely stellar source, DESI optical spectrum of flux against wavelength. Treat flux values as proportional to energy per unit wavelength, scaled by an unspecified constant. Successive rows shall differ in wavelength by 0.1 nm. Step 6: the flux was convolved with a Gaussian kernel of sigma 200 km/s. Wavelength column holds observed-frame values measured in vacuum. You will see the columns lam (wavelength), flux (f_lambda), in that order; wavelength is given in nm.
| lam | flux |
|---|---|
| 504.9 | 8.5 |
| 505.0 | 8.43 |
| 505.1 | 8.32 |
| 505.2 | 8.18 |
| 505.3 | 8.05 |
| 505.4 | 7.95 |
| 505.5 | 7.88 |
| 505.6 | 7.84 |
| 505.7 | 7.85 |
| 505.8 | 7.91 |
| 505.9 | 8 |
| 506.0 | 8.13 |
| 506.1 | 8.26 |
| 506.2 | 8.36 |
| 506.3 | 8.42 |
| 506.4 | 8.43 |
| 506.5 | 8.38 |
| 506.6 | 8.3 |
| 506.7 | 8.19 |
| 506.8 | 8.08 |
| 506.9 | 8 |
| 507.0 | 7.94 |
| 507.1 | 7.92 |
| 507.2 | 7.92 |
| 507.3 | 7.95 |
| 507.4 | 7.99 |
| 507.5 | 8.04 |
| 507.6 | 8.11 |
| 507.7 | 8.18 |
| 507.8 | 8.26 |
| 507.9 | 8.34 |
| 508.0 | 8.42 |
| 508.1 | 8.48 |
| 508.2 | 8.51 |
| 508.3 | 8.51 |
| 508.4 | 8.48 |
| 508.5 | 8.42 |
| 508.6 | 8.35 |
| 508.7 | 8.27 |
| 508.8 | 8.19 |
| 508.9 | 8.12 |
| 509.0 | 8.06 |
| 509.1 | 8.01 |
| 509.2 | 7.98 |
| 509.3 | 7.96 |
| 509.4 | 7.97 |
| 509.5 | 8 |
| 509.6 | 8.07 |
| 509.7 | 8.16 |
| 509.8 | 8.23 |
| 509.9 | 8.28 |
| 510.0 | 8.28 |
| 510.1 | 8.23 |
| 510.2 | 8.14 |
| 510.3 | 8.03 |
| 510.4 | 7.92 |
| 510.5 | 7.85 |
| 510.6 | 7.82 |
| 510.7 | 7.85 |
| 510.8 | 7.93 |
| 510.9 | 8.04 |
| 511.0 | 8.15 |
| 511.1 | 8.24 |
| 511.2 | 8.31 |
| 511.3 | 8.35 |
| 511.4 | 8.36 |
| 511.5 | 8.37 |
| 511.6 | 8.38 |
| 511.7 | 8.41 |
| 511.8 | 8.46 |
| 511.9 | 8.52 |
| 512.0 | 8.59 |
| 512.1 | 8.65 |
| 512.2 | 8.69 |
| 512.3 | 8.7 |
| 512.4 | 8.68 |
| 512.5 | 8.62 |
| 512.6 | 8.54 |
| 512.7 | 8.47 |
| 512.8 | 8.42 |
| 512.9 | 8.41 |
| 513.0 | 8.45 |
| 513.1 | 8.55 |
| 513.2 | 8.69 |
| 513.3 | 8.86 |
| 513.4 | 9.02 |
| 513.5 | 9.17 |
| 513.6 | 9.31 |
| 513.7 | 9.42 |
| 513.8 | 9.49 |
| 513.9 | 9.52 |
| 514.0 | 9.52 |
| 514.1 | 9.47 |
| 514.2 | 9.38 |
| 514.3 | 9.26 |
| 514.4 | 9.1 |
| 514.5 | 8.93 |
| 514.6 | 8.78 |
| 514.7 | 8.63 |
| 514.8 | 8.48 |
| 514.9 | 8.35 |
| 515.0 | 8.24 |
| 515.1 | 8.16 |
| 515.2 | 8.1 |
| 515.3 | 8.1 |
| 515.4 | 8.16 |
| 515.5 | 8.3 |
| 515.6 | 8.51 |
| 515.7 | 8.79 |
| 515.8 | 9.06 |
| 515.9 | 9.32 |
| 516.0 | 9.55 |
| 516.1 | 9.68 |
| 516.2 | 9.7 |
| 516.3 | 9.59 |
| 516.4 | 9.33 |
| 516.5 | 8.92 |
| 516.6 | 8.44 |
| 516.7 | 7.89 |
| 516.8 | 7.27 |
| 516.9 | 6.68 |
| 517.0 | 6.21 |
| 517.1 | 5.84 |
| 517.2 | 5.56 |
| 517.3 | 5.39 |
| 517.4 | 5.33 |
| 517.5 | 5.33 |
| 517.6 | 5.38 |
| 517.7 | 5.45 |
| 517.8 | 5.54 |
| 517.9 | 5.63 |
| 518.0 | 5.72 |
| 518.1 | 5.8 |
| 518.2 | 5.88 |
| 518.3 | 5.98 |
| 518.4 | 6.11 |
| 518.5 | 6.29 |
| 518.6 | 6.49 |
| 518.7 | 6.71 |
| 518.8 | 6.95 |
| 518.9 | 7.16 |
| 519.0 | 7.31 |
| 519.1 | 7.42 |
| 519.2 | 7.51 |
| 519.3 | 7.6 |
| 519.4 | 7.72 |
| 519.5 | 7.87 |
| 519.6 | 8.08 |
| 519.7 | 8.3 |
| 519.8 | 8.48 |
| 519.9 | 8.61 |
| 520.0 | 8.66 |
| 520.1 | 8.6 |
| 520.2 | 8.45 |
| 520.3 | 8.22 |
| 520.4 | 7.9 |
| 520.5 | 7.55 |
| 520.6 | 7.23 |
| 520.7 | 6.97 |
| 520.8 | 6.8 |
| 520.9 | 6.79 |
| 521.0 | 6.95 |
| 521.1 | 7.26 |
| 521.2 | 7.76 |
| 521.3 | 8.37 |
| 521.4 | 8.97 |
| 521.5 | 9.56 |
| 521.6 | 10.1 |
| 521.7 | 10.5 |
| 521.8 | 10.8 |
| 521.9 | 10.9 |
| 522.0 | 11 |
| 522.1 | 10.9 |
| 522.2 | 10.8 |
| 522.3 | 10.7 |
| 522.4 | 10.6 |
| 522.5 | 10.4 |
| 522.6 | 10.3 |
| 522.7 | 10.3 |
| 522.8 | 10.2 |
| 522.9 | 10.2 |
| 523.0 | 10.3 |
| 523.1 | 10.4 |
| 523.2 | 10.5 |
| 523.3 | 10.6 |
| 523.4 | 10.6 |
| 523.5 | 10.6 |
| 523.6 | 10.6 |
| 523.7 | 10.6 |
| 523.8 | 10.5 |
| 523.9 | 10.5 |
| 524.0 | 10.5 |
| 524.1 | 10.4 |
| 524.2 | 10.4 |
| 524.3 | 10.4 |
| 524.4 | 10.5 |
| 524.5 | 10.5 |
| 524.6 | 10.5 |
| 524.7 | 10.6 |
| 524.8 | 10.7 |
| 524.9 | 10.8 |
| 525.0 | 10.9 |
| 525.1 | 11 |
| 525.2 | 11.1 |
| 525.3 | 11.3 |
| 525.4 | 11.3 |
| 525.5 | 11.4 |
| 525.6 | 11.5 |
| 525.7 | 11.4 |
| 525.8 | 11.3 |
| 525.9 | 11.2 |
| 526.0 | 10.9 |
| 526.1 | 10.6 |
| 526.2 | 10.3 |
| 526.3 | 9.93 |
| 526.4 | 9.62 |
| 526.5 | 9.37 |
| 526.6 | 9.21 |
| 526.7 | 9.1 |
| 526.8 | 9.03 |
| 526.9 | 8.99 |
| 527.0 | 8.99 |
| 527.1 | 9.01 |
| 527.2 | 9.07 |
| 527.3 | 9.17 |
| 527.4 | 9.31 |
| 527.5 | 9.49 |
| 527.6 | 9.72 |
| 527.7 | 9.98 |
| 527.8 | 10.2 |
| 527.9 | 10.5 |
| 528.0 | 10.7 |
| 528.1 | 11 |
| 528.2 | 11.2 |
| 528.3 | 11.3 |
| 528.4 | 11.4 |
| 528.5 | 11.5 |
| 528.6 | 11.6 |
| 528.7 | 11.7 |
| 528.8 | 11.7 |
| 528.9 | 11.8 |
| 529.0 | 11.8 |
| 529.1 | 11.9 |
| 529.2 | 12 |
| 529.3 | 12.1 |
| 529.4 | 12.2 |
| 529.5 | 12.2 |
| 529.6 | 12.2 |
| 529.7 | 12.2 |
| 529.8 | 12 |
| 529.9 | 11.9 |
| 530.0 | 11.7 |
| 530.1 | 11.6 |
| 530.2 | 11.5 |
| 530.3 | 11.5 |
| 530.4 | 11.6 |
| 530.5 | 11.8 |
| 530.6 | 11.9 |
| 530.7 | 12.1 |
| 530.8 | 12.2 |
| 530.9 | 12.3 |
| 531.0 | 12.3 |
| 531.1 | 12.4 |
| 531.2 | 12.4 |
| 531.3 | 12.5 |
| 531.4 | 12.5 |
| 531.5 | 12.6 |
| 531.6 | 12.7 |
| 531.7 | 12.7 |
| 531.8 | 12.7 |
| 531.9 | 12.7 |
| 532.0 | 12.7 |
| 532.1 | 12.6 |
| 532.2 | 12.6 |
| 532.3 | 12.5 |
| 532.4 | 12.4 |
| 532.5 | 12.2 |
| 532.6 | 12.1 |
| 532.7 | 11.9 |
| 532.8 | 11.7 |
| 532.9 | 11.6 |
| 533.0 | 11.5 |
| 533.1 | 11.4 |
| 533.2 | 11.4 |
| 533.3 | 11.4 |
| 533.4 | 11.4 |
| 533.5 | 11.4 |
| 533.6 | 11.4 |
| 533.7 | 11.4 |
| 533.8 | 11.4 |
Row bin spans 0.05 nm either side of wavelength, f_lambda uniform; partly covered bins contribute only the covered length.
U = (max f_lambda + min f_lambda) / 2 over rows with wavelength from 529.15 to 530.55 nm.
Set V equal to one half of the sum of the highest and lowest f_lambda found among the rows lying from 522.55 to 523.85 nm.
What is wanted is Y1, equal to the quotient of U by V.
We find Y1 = 1.14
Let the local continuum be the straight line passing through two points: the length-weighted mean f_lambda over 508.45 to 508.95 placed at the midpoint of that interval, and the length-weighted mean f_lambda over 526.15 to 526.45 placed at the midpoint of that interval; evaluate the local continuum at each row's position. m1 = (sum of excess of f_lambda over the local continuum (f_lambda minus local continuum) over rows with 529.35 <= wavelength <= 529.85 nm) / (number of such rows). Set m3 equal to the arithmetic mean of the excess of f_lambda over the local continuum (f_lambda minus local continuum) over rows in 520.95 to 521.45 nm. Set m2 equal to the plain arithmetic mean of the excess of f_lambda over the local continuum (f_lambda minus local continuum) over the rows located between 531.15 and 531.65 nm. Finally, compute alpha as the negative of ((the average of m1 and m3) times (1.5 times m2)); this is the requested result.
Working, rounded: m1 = 1.9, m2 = 2.1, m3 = -1.6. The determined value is -0.46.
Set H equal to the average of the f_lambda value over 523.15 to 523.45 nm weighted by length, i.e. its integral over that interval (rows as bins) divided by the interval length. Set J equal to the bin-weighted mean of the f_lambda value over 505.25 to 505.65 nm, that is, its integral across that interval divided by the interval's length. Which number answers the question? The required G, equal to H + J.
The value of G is 18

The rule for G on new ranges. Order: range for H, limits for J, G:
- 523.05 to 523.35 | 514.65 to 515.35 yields 19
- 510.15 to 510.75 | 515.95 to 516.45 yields 18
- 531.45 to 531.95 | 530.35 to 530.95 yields 25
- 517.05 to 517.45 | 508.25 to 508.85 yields 14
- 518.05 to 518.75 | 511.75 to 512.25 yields 15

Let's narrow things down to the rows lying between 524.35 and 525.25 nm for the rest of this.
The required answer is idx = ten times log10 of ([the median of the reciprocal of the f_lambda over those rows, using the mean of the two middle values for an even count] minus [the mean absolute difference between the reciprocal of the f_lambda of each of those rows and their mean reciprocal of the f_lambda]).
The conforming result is -10.4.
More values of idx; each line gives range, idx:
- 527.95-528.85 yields -10.7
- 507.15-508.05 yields -9.2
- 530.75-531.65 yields -11.0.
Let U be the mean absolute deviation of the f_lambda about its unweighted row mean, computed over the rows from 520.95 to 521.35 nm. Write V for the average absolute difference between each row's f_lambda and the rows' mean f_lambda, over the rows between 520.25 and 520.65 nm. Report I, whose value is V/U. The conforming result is 0.7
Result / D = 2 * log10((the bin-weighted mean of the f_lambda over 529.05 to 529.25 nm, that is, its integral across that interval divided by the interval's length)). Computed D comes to 2.15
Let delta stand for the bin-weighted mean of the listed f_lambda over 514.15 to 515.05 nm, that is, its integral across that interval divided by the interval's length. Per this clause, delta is 8.8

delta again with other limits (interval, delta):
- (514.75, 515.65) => 8.3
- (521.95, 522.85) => 10.6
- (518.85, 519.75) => 7.7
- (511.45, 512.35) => 8.5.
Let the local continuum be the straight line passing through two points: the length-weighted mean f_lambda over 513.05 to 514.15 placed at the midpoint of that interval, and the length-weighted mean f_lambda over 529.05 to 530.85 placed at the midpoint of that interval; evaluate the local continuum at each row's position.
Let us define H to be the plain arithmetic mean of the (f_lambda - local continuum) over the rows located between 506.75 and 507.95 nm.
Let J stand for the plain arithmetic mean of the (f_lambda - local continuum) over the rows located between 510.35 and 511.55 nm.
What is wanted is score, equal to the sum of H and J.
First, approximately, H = -0.08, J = -0.6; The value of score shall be -0.72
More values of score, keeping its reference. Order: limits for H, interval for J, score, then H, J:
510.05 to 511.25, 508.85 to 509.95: -1.05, -0.65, -0.4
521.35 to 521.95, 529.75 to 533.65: -0.56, -0.39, -0.2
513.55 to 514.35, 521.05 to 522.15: -0.70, 0.18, -0.9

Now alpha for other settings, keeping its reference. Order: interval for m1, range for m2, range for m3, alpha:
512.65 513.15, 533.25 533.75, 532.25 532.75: -0.84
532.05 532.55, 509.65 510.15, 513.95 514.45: 0.28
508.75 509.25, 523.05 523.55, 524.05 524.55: -0.30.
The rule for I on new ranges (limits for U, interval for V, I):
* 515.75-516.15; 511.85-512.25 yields 0.3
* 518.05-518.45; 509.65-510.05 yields 0.4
